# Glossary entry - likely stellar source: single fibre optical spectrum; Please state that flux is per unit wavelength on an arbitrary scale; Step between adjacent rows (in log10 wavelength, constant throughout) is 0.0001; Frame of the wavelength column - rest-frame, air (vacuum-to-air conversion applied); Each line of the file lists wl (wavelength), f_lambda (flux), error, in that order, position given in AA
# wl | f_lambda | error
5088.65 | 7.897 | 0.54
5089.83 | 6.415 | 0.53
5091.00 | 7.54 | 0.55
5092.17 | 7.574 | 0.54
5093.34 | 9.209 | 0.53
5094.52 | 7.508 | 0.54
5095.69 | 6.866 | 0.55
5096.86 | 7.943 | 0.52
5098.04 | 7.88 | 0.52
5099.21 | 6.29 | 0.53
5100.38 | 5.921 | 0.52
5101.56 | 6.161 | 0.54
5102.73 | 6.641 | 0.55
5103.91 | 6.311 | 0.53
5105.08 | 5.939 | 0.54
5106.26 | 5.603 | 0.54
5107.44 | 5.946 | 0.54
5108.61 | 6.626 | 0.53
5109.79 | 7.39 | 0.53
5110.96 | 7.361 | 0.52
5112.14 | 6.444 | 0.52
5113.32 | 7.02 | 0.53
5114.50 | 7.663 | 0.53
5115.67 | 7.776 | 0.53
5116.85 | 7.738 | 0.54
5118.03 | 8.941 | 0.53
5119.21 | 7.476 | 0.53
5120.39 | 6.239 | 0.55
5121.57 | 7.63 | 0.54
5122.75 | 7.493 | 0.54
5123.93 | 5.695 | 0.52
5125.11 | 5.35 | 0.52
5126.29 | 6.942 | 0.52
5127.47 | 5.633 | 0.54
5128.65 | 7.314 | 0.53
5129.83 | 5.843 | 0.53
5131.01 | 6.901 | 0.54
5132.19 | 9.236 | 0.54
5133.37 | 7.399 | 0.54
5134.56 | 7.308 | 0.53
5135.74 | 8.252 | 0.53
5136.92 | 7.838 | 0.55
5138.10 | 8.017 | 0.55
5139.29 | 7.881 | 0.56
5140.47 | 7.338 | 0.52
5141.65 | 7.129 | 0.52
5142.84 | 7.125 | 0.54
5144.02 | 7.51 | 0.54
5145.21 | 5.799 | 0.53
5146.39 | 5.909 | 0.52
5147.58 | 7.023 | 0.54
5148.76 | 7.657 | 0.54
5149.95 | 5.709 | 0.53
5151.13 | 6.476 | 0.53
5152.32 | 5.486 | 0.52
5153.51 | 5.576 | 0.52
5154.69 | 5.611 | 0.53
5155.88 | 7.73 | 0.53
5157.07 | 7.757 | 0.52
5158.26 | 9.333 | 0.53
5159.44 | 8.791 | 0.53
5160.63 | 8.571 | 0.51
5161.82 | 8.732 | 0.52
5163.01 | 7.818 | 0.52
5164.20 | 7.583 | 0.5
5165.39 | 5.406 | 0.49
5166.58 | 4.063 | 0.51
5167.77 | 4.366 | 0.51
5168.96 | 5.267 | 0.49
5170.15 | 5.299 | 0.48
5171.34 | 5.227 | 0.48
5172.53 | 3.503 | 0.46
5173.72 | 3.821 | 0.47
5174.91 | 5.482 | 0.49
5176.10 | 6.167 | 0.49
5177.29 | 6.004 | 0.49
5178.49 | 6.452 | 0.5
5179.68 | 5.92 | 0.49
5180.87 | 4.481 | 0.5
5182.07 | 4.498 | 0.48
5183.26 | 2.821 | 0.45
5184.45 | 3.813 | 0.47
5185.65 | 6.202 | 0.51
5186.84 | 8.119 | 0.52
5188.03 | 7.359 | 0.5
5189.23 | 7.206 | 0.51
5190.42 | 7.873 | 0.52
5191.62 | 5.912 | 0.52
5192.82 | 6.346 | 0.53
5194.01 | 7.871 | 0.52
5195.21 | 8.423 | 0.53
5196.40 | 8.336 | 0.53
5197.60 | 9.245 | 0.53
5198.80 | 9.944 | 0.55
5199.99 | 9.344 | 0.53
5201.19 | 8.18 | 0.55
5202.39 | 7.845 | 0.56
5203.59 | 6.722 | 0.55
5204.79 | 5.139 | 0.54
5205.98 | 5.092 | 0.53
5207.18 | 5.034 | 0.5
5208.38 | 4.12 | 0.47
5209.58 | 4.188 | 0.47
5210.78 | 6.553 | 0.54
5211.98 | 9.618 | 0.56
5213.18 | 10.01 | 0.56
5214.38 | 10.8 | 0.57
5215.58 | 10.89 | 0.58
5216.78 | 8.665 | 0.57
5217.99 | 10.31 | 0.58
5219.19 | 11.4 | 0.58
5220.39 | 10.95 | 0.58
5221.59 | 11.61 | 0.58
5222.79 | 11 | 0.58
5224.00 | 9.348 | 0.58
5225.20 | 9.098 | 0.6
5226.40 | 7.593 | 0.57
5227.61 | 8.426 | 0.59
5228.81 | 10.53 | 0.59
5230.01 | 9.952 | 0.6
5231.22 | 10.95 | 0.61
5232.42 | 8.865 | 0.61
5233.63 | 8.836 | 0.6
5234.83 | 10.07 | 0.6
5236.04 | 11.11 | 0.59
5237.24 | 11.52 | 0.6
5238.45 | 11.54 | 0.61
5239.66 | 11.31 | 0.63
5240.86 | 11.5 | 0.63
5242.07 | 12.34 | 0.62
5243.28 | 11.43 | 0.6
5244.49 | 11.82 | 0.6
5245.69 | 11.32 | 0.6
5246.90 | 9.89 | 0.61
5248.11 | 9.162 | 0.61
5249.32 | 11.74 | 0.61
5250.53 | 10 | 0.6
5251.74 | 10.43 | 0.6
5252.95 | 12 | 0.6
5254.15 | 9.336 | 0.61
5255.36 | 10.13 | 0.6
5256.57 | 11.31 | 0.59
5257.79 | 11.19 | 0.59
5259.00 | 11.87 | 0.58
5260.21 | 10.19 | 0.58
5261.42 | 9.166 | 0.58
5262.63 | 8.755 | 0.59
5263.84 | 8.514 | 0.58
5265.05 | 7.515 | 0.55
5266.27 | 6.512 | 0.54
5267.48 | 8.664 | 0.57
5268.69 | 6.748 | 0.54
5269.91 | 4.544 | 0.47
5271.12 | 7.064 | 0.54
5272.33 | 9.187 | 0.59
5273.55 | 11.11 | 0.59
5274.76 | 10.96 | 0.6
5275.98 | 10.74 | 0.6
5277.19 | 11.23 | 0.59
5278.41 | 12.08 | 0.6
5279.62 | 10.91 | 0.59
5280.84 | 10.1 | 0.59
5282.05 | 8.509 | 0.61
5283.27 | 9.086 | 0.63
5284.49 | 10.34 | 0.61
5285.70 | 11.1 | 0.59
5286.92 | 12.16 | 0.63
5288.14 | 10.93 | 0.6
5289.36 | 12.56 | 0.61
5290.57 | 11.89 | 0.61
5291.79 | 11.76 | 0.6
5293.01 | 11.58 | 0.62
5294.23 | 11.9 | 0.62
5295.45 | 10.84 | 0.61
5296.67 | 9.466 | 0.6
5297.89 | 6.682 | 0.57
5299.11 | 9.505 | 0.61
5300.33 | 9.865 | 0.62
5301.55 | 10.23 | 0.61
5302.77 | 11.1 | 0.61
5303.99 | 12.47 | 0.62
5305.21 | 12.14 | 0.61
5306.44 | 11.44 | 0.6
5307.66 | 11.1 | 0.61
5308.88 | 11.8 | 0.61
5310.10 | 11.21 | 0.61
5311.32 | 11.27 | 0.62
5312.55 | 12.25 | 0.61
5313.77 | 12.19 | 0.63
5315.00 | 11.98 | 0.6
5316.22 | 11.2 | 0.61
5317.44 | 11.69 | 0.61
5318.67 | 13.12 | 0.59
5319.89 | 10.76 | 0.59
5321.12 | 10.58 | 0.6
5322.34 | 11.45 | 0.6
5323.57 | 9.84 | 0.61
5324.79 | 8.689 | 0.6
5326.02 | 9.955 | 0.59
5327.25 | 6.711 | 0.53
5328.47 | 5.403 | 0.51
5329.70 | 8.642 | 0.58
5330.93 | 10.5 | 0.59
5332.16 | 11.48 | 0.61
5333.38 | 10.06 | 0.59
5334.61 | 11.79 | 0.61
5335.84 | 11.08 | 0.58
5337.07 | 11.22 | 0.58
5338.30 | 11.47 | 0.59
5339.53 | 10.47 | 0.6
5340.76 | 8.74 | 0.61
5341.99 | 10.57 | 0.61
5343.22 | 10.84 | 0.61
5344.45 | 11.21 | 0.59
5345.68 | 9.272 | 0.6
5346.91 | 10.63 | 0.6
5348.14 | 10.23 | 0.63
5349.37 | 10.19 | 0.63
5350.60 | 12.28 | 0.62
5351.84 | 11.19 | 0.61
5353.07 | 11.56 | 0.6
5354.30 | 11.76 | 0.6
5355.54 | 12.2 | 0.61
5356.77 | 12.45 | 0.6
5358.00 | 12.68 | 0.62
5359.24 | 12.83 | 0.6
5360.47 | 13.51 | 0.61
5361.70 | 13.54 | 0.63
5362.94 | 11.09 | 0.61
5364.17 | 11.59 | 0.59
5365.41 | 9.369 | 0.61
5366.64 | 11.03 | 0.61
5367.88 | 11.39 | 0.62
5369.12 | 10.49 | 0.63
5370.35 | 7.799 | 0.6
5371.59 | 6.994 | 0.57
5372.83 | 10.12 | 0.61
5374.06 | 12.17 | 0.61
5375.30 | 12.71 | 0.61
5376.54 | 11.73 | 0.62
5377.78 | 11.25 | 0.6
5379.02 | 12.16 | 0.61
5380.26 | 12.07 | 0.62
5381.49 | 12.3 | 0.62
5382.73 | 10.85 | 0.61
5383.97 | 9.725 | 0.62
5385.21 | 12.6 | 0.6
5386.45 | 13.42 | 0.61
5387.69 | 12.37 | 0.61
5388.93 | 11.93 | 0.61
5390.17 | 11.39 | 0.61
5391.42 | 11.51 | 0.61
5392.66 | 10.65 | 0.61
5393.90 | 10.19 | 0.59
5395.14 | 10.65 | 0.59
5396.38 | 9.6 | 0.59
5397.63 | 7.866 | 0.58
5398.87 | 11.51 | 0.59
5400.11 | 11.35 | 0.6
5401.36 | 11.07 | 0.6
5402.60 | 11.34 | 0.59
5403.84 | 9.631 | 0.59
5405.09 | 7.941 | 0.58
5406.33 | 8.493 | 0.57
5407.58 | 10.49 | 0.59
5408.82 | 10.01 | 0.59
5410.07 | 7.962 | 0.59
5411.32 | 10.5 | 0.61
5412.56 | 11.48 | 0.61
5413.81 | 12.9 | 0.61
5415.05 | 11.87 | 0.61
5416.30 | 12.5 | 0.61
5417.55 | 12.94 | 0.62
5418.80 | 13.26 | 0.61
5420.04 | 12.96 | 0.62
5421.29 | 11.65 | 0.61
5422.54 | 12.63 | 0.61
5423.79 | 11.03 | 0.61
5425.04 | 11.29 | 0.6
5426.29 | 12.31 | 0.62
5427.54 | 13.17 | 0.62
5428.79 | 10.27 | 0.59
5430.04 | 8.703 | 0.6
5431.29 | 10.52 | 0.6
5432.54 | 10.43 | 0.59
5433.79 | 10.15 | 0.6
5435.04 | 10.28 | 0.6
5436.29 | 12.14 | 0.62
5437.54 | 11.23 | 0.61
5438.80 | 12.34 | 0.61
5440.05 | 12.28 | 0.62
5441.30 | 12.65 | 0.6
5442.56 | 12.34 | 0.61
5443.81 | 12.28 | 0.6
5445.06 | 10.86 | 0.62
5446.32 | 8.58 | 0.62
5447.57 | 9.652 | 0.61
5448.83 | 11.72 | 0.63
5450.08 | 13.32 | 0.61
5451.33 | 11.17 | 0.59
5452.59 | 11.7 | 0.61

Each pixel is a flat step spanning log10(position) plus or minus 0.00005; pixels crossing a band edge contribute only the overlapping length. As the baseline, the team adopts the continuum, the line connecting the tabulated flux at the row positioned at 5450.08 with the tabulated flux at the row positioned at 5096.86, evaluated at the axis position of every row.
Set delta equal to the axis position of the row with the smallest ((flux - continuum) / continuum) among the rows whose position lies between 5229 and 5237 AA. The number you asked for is 5233.63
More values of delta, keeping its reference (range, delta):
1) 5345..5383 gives 5371.59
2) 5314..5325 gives 5324.79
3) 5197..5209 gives 5208.38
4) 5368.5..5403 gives 5371.59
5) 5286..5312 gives 5297.89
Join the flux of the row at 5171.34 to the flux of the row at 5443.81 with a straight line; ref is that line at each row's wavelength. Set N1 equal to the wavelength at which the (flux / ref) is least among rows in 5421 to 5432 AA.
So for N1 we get 5430.04 AA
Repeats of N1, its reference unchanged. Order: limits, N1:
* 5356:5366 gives 5365.41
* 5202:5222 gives 5208.38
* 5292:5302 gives 5297.89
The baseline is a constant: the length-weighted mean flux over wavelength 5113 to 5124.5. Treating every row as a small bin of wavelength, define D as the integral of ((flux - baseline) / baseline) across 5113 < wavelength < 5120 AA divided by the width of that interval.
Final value 0.05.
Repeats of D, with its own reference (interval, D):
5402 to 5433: 0.50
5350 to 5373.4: 0.53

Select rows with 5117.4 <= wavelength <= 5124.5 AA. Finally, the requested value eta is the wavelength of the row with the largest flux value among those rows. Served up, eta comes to 5118.03 AA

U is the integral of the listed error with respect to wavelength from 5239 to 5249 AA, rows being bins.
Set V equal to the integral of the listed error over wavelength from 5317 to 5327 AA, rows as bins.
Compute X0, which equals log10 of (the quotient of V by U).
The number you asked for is -0.012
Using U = 6.1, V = 5.96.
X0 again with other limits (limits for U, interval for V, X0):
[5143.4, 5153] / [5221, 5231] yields 0.061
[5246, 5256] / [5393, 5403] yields -0.009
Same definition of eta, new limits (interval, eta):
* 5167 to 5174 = 5170.15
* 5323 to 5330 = 5326.02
